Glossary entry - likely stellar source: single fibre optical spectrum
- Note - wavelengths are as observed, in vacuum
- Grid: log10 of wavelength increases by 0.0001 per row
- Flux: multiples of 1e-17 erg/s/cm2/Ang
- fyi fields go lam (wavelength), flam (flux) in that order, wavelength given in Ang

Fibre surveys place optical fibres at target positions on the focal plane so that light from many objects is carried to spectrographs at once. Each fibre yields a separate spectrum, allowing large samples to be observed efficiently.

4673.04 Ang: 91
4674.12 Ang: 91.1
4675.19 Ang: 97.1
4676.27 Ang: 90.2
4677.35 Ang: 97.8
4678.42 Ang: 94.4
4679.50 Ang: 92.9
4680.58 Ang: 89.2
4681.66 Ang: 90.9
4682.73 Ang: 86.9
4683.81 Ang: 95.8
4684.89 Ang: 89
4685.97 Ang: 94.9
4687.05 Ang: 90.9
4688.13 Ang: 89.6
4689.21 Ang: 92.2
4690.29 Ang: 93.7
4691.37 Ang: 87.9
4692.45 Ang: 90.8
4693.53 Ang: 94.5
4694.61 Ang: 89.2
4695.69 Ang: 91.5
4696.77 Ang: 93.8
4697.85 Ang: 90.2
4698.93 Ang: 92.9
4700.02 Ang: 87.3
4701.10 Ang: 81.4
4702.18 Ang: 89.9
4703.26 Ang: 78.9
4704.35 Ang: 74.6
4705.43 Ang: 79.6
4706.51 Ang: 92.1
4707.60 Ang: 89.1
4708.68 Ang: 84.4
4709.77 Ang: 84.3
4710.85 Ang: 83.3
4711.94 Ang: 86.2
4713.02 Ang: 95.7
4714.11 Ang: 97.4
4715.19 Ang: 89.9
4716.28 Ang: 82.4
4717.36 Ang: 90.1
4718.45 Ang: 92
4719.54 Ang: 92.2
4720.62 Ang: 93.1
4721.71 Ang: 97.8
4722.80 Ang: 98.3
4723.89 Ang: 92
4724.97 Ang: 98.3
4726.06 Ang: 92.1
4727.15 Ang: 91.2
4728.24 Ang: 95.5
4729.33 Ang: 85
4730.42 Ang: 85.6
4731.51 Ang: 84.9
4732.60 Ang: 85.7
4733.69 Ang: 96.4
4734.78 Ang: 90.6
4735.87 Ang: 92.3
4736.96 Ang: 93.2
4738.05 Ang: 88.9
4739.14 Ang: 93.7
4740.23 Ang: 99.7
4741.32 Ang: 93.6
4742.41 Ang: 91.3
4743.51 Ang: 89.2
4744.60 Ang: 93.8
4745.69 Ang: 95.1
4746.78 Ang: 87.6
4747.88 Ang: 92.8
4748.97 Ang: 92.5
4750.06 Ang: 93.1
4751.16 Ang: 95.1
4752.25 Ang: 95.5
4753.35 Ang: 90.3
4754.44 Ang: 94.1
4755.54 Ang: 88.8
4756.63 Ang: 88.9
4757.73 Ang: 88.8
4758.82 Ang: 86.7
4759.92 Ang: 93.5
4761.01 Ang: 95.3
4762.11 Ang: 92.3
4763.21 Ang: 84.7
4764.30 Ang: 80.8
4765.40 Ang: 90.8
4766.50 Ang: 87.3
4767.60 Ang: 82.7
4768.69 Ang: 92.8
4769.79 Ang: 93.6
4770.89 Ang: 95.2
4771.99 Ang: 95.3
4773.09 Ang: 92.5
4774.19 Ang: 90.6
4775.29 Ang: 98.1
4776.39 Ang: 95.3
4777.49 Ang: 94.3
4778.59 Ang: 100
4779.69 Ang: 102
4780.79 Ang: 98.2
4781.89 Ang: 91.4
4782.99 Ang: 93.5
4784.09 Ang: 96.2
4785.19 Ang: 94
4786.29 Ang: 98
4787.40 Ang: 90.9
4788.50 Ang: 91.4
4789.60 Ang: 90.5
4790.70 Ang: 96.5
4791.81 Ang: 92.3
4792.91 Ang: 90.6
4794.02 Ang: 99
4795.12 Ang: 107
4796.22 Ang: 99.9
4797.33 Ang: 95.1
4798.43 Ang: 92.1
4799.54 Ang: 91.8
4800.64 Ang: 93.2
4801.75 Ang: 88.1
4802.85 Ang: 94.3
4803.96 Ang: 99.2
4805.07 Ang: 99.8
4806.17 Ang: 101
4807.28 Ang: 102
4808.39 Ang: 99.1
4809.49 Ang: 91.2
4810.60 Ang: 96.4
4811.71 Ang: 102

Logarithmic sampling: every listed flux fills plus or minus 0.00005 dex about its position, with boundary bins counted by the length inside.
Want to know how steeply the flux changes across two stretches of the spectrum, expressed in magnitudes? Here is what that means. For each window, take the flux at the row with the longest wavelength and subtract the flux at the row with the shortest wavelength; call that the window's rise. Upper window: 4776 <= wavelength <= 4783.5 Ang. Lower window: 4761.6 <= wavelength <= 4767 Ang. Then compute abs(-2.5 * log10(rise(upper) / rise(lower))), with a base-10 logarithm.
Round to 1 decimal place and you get 1.1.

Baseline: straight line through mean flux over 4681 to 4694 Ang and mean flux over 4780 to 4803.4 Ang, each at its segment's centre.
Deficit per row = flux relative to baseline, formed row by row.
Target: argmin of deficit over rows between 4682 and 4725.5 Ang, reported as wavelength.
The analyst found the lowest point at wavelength 4704.35 Ang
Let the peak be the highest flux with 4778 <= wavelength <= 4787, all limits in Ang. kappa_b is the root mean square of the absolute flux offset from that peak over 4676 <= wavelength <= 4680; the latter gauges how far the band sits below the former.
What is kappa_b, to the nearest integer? 9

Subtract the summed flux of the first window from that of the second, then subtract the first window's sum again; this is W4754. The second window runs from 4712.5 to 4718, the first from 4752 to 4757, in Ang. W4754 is -460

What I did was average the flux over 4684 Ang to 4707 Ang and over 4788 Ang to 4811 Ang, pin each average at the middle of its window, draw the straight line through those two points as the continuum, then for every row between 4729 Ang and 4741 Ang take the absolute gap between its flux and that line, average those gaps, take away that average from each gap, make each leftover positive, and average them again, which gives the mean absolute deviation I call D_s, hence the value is 2.2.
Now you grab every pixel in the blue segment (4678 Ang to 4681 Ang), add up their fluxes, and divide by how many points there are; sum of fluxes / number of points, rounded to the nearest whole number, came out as 92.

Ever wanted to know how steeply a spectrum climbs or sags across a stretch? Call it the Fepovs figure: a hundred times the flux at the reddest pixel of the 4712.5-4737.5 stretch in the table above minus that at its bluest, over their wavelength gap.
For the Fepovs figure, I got -10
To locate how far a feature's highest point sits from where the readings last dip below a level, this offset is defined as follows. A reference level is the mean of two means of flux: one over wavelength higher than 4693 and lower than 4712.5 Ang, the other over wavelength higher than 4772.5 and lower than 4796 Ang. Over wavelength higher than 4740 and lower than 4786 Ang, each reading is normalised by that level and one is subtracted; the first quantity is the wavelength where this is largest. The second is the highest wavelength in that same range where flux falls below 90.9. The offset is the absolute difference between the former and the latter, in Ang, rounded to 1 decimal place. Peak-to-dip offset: 5.5 Ang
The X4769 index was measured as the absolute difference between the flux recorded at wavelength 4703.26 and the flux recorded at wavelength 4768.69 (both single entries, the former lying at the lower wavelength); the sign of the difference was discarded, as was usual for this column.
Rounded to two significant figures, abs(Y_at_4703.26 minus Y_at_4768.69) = 14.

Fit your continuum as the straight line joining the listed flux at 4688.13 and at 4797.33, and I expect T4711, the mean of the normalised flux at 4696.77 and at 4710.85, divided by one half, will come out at 1.960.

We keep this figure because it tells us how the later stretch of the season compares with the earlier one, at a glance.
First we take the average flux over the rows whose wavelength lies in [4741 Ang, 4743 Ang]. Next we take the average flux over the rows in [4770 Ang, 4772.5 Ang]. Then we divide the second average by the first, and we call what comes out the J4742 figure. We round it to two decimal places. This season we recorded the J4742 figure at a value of 1.03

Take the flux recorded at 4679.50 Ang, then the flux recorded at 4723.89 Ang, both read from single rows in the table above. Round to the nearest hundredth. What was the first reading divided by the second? 1.01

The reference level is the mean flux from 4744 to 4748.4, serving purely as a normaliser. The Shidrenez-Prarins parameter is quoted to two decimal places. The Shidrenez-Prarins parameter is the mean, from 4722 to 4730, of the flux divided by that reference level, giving 1.01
